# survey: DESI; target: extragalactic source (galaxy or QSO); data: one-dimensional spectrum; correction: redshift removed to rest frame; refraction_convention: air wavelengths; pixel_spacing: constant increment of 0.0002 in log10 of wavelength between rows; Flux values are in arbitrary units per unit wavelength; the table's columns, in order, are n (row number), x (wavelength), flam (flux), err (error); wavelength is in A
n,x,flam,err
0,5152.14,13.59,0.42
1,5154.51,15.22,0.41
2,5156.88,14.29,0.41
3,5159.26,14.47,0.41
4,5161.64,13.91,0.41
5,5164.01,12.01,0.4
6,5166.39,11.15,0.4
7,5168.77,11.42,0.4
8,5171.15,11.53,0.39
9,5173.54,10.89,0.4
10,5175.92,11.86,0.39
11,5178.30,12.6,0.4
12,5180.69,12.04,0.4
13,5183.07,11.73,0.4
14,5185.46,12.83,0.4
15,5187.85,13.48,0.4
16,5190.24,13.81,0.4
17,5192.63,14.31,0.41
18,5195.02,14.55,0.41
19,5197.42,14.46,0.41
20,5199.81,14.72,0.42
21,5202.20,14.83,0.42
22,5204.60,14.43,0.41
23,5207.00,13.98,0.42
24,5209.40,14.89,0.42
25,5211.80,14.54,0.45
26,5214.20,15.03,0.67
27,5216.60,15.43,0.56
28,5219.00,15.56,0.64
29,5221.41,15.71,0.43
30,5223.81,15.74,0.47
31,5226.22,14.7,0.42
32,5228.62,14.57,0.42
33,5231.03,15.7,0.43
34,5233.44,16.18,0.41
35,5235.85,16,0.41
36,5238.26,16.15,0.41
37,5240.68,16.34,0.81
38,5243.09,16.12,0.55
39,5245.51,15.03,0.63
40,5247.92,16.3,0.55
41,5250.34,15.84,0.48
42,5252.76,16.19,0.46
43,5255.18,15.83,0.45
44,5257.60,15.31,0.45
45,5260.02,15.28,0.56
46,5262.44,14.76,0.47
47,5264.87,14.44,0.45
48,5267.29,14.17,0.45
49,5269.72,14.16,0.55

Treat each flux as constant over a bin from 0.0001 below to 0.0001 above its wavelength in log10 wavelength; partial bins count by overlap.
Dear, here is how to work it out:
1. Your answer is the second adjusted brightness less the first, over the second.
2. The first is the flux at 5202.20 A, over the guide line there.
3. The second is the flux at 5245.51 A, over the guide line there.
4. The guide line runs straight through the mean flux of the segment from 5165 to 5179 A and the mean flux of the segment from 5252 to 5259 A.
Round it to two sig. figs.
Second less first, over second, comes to -0.15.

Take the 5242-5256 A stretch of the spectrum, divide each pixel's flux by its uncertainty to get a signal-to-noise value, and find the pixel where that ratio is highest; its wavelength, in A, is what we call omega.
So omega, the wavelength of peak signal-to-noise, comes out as 5252.76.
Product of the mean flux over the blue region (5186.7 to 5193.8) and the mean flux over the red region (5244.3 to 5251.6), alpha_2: 218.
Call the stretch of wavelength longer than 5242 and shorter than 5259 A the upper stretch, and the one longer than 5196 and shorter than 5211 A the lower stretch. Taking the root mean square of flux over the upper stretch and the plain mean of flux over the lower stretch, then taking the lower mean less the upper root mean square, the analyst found -1.3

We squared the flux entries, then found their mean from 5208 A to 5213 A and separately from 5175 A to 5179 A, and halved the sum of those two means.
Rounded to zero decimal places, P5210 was 183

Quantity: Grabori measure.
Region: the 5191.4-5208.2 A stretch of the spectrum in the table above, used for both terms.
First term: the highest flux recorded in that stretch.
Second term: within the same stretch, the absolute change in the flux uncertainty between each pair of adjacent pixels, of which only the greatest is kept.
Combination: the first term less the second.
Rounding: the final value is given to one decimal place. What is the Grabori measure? 14.8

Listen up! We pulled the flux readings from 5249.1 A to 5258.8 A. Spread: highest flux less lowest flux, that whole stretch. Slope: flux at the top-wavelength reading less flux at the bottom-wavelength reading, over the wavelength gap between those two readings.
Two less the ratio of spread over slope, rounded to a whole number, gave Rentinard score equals 14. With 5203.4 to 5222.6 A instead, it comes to -21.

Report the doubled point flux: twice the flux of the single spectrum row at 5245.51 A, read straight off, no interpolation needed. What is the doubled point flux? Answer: 30.1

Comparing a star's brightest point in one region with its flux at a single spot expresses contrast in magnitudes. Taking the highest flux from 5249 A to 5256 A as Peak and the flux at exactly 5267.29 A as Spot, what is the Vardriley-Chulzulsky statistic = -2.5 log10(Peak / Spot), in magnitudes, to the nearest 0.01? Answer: -0.14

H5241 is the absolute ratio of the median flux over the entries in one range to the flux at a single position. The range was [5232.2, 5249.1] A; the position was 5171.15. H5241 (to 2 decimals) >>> 1.40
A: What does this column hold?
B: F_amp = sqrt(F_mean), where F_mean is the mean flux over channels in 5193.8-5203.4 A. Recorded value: 3.83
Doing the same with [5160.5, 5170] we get 3.48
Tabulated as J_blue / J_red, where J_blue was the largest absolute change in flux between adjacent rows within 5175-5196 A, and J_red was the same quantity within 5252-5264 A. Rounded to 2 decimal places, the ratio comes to 2.12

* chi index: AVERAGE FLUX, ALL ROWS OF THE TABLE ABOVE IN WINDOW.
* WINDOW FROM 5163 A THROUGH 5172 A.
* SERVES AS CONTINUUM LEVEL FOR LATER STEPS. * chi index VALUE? 11.5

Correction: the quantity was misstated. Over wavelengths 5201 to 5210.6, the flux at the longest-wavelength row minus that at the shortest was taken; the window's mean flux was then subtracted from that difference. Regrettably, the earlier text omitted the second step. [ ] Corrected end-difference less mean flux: -14.5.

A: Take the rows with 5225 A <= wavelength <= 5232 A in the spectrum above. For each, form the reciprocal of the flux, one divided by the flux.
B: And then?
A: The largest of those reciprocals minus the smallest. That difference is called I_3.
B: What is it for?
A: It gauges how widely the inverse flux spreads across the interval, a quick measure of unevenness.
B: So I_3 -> 0.005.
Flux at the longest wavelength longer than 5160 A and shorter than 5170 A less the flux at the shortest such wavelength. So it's -2.5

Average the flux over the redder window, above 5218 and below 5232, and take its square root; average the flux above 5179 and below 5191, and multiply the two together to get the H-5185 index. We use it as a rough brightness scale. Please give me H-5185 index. 50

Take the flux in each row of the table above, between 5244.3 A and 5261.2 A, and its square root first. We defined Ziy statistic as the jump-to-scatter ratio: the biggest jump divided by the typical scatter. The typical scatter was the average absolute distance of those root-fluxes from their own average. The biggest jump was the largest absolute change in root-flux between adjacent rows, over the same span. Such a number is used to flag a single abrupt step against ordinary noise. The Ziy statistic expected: 3.11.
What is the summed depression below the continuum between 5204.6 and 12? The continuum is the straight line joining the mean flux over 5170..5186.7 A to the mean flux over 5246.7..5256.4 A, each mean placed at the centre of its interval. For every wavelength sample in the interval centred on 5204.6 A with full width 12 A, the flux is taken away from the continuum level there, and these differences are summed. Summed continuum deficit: -5.8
